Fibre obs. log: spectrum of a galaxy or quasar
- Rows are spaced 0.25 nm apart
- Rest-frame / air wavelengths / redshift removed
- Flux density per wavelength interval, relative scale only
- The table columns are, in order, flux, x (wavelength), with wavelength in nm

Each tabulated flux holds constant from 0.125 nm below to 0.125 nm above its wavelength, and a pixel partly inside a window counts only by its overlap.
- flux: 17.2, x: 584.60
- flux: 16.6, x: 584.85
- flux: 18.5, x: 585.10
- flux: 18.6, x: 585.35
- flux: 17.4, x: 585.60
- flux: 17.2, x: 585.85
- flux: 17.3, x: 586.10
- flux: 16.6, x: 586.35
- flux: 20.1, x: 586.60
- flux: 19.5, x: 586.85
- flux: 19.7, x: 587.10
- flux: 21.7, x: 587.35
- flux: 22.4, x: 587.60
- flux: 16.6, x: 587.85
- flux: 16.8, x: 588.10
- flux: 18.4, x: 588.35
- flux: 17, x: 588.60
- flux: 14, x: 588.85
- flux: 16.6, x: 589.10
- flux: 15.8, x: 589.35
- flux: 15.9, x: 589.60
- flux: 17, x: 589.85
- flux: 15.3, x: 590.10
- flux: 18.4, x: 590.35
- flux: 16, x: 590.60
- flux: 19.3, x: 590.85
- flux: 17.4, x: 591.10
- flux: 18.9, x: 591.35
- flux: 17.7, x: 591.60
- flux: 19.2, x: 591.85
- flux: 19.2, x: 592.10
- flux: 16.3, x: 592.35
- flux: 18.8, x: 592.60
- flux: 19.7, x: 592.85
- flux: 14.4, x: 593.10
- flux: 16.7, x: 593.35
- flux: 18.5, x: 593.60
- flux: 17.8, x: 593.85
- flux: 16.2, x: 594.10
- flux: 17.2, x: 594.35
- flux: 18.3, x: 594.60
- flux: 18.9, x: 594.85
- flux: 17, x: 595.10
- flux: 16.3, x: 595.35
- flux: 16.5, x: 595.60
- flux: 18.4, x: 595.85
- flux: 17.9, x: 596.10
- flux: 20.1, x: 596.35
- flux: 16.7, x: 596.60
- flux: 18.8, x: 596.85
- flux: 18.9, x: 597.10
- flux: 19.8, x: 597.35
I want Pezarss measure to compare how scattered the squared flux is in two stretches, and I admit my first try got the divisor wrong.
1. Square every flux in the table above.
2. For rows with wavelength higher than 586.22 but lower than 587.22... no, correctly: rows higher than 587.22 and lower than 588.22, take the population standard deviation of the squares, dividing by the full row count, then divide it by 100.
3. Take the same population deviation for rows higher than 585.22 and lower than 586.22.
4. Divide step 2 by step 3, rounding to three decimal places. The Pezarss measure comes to 0.051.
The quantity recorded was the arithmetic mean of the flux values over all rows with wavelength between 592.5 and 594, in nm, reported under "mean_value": 17.6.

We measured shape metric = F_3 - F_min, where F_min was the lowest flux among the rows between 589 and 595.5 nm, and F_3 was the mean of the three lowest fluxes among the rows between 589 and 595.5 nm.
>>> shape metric 0.8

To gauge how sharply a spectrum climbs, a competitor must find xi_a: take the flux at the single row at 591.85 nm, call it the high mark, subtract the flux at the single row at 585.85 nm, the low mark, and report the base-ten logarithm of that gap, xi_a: 0.30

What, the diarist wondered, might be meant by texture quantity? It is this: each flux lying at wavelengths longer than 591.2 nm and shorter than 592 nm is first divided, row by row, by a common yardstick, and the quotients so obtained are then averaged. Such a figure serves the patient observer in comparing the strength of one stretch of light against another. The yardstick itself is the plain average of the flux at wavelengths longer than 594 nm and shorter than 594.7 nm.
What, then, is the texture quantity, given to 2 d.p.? 1.08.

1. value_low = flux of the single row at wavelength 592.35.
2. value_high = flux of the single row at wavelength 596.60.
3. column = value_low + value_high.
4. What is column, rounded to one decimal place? 33.0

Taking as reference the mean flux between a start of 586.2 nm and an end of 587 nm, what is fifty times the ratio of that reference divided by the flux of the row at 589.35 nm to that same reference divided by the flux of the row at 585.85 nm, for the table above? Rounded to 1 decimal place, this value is 54.4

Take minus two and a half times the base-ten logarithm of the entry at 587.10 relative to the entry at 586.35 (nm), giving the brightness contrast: -0.19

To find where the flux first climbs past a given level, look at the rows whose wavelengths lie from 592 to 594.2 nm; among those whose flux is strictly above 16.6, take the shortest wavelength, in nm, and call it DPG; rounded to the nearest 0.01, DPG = 592.10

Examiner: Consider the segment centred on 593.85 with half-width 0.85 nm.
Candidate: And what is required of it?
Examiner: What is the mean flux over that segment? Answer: 17.0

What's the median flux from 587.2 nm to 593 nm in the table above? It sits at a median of 17.4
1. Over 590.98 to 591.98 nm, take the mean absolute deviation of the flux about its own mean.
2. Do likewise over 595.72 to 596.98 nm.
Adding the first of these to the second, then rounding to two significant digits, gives 1.6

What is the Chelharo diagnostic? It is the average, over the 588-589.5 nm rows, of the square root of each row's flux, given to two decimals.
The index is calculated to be 4.05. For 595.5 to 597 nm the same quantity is 4.25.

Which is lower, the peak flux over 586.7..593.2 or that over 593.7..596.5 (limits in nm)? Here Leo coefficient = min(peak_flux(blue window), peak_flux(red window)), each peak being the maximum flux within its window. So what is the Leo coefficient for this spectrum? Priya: 20.1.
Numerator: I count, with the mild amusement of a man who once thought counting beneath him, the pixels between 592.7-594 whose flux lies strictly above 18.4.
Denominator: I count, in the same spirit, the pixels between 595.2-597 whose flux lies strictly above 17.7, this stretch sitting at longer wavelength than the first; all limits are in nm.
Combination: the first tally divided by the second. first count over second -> 0.50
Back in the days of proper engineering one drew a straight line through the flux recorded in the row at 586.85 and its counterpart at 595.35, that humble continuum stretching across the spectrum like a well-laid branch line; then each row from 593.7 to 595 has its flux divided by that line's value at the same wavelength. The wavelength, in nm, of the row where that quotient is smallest 594.10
